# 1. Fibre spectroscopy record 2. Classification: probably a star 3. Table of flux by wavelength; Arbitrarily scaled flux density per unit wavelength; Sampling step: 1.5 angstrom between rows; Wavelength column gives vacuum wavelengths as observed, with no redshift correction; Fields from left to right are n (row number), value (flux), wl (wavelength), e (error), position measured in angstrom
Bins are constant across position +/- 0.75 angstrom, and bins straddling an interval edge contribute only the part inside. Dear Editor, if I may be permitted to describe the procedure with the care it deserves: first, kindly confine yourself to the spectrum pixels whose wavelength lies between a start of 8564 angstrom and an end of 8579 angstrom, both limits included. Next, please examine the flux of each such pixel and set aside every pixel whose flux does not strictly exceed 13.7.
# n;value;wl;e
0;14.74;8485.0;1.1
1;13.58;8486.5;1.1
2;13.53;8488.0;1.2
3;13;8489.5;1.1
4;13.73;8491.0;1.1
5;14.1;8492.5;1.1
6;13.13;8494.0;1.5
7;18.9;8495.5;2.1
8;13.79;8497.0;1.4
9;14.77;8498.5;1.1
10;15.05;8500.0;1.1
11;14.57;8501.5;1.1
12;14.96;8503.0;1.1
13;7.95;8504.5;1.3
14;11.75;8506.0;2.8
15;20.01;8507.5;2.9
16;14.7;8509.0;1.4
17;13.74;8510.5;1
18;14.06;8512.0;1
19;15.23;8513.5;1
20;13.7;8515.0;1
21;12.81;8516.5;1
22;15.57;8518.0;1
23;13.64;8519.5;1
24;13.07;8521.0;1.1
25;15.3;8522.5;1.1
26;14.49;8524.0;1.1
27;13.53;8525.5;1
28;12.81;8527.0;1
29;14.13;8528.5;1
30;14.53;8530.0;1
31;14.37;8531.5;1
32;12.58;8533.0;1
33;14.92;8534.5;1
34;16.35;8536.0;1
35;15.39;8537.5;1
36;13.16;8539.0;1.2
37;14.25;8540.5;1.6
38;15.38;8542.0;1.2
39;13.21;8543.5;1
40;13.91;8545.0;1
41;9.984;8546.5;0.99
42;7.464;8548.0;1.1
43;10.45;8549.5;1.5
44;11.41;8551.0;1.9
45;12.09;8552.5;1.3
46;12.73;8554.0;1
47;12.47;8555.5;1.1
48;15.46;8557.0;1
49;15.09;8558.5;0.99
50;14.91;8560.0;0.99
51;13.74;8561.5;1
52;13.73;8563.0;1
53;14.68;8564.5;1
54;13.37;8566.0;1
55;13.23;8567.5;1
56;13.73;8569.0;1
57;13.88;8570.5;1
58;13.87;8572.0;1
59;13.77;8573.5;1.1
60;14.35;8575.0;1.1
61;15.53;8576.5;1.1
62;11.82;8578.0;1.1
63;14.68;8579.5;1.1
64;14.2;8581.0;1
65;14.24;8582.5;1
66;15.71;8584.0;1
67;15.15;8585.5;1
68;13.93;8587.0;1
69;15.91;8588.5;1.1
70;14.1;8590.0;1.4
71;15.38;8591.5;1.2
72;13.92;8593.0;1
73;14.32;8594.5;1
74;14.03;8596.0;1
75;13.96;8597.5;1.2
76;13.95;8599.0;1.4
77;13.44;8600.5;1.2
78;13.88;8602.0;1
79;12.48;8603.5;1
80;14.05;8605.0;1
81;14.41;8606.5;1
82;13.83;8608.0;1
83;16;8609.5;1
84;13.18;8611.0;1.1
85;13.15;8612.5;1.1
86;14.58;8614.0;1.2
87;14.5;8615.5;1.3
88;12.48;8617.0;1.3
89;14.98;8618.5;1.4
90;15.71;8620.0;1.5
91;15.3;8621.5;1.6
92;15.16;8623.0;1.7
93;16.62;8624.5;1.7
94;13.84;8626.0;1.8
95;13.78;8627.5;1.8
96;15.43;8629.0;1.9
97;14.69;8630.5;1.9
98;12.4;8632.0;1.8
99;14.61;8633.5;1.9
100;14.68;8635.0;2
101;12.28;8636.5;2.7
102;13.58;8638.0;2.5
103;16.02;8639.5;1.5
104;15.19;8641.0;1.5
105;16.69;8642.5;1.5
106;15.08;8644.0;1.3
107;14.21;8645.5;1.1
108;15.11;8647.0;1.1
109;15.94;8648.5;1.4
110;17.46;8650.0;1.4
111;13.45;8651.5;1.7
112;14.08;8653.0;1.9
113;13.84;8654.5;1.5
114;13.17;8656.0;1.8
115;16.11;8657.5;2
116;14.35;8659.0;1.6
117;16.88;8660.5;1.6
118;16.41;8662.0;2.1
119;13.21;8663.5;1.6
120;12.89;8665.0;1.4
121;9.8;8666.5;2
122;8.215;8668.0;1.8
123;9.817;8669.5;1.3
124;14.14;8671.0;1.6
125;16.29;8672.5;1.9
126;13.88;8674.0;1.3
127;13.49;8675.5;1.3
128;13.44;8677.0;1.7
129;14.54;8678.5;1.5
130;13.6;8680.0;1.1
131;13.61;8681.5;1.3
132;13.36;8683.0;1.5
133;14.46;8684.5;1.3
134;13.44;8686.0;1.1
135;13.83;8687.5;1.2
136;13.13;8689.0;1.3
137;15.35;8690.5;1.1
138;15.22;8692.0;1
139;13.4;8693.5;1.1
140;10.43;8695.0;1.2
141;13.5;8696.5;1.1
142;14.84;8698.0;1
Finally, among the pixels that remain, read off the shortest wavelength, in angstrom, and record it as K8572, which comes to 8564.5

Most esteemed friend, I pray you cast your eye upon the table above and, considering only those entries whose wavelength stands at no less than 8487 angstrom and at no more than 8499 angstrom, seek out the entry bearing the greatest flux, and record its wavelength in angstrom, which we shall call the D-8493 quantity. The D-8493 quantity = 8495.5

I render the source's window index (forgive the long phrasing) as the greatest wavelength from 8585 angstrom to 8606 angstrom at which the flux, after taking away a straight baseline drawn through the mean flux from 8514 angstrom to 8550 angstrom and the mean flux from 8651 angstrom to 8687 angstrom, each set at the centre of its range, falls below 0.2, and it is 8603.5 angstrom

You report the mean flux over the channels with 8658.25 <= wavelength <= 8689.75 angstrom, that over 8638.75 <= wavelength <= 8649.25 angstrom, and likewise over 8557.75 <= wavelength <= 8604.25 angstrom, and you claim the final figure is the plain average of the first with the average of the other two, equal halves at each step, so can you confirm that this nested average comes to 14.1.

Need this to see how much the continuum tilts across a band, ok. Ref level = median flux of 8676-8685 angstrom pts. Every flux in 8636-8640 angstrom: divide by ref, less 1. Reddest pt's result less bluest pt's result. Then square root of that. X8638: 0.5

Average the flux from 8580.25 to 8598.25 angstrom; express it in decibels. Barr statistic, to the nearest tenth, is 11.6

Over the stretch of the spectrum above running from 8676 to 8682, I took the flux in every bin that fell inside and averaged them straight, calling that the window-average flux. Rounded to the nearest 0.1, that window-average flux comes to 13.8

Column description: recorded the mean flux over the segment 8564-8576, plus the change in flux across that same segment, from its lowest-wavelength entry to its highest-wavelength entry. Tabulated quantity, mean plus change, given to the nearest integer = 14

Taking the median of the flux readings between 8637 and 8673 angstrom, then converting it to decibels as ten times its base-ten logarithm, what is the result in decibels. 11.5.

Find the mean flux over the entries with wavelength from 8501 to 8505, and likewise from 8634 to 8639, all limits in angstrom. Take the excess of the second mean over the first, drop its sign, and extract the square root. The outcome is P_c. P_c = 1.0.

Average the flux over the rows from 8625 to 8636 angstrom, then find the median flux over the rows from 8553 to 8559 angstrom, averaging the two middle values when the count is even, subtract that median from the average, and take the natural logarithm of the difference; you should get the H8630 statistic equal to -1.2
